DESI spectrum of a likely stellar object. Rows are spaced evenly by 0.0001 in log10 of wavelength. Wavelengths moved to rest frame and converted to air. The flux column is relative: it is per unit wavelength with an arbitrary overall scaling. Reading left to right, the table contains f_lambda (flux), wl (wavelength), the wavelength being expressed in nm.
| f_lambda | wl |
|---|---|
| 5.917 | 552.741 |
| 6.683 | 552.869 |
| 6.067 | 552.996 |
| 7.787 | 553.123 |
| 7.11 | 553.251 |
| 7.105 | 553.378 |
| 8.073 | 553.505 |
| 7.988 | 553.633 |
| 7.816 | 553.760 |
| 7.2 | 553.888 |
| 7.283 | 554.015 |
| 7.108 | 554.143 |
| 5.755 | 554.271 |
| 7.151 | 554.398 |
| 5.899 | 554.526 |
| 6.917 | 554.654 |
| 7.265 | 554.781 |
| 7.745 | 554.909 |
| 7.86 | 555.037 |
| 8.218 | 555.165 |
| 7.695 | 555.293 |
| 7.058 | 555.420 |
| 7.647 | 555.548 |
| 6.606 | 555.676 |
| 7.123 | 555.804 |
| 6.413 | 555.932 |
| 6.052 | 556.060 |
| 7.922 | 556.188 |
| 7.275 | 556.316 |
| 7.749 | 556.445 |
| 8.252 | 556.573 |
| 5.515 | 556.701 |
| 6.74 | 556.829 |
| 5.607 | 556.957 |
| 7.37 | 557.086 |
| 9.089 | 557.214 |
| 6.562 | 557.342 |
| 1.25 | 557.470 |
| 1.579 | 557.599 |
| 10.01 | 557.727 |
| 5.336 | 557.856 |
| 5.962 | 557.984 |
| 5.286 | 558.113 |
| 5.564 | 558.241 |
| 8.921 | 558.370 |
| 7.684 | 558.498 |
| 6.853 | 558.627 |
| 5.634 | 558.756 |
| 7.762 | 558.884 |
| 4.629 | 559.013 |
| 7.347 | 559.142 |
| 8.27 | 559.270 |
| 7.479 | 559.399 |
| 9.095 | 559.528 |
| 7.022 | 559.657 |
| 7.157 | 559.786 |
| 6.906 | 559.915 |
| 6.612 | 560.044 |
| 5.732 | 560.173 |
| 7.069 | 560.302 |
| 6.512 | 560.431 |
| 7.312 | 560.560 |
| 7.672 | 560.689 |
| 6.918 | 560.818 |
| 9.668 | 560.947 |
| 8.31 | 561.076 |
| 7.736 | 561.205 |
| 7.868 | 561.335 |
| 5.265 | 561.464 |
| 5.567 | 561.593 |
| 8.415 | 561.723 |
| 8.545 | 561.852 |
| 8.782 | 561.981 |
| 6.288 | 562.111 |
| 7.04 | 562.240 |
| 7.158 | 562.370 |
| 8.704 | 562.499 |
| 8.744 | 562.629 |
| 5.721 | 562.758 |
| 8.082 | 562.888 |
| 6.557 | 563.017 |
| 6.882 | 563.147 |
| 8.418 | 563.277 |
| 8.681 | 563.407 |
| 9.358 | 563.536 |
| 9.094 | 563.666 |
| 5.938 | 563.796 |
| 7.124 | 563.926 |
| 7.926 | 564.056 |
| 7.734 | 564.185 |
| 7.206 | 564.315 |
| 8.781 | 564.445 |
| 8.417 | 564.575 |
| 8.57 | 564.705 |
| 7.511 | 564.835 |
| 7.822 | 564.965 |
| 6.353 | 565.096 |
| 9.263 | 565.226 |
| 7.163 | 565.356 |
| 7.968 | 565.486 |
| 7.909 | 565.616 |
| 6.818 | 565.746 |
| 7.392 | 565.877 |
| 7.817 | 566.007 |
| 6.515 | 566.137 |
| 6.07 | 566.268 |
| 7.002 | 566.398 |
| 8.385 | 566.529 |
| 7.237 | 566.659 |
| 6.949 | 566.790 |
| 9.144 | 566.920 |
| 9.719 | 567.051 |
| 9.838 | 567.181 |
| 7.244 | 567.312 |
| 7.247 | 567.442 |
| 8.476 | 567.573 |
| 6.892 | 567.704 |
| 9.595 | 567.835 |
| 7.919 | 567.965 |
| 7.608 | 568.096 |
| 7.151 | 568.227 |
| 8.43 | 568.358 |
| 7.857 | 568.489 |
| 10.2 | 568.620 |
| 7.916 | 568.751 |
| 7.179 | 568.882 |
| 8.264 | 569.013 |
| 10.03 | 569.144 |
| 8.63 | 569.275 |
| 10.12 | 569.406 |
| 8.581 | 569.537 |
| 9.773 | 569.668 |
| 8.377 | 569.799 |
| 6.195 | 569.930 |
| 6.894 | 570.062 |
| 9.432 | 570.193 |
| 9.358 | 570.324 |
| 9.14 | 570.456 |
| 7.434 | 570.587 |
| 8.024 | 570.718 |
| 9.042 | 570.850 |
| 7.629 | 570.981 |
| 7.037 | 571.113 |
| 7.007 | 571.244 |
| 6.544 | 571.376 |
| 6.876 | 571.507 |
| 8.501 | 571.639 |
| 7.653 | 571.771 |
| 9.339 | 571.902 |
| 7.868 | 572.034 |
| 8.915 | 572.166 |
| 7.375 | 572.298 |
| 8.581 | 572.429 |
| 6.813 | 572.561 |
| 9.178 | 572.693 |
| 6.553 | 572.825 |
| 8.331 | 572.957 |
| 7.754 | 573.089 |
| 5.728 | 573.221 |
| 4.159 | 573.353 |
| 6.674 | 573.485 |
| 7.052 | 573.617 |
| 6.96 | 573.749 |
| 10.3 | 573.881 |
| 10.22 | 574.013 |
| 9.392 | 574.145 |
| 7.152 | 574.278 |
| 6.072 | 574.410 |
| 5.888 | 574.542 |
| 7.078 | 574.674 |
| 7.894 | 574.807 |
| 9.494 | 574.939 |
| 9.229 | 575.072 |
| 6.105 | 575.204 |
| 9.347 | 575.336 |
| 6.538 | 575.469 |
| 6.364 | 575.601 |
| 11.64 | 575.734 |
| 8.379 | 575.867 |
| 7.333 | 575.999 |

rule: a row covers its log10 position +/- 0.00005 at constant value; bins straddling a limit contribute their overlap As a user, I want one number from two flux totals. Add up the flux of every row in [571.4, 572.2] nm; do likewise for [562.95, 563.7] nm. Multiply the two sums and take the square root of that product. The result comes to 49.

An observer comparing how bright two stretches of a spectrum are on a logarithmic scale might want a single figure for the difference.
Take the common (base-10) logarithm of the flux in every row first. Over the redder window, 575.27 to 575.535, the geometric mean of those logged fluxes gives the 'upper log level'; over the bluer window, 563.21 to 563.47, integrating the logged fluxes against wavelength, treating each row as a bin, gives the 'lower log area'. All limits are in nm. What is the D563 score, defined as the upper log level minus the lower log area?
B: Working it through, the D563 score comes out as 0.648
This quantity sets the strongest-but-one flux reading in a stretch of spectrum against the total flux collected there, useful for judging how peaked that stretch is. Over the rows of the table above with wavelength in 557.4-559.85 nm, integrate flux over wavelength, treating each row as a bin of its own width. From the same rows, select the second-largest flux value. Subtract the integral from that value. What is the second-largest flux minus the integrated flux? -6.7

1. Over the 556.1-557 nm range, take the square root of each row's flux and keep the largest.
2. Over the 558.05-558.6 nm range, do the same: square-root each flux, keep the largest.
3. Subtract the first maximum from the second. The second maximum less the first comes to 0.11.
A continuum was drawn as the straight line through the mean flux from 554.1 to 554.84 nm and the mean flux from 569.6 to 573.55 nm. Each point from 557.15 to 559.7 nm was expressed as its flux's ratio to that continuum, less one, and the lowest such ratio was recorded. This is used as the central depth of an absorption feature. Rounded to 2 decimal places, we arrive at -0.82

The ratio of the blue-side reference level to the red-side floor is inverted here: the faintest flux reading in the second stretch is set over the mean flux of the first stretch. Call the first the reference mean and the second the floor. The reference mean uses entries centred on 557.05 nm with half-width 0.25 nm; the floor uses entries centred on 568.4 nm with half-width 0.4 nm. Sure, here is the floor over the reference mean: 0.99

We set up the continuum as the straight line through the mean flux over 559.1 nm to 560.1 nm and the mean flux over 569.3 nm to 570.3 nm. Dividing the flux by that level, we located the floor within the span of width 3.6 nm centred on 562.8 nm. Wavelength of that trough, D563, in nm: 561.464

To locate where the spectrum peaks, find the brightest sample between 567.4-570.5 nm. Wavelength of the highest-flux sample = 568.620 nm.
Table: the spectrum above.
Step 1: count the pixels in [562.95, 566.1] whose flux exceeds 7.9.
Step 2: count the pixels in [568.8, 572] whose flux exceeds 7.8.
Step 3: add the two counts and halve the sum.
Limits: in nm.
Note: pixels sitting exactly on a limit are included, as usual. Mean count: 12.5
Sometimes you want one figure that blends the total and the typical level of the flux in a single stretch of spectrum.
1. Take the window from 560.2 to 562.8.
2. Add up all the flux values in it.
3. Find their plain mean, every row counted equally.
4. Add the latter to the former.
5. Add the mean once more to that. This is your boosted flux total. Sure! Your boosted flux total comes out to 164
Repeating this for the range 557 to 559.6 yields 145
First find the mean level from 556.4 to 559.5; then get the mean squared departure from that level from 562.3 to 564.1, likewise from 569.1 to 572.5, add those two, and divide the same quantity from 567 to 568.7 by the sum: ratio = 0.64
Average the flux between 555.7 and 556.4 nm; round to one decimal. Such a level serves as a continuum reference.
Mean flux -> 7.0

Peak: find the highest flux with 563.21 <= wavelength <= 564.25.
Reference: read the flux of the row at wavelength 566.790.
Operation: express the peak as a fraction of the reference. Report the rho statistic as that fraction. 1.35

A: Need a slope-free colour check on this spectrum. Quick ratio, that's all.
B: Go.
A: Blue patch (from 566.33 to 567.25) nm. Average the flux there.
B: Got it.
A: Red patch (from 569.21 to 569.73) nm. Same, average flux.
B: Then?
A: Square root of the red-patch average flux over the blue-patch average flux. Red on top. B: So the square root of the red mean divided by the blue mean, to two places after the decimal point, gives 1.06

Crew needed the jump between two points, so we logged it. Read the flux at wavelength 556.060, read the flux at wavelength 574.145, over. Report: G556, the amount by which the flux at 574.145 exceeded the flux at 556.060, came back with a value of 3.3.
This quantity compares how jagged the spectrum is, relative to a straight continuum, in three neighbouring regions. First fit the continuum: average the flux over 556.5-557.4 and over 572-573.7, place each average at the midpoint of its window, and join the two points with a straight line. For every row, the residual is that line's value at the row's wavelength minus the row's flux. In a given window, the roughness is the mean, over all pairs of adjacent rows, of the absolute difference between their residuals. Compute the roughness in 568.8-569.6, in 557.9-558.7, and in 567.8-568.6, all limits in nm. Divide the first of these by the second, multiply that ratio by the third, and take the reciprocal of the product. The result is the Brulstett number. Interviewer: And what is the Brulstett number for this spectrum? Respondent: 1.0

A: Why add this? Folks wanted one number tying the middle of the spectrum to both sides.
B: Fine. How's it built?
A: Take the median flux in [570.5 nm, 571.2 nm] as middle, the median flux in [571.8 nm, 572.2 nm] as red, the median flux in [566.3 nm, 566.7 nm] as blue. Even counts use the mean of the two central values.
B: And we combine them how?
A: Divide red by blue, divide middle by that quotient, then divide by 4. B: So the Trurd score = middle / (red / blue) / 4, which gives 1.55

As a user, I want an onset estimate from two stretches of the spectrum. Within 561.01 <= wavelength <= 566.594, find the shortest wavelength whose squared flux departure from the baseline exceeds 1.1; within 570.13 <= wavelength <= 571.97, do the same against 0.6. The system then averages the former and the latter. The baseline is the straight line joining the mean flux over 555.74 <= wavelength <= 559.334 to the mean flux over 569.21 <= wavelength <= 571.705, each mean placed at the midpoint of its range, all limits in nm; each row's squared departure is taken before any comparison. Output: 565.63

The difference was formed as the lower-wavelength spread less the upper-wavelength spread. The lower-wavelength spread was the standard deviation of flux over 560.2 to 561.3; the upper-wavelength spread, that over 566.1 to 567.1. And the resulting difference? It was -0.3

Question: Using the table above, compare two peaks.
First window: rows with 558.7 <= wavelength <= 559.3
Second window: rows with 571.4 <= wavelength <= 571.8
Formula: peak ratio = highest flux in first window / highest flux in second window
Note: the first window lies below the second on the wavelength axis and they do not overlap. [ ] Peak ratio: 0.97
